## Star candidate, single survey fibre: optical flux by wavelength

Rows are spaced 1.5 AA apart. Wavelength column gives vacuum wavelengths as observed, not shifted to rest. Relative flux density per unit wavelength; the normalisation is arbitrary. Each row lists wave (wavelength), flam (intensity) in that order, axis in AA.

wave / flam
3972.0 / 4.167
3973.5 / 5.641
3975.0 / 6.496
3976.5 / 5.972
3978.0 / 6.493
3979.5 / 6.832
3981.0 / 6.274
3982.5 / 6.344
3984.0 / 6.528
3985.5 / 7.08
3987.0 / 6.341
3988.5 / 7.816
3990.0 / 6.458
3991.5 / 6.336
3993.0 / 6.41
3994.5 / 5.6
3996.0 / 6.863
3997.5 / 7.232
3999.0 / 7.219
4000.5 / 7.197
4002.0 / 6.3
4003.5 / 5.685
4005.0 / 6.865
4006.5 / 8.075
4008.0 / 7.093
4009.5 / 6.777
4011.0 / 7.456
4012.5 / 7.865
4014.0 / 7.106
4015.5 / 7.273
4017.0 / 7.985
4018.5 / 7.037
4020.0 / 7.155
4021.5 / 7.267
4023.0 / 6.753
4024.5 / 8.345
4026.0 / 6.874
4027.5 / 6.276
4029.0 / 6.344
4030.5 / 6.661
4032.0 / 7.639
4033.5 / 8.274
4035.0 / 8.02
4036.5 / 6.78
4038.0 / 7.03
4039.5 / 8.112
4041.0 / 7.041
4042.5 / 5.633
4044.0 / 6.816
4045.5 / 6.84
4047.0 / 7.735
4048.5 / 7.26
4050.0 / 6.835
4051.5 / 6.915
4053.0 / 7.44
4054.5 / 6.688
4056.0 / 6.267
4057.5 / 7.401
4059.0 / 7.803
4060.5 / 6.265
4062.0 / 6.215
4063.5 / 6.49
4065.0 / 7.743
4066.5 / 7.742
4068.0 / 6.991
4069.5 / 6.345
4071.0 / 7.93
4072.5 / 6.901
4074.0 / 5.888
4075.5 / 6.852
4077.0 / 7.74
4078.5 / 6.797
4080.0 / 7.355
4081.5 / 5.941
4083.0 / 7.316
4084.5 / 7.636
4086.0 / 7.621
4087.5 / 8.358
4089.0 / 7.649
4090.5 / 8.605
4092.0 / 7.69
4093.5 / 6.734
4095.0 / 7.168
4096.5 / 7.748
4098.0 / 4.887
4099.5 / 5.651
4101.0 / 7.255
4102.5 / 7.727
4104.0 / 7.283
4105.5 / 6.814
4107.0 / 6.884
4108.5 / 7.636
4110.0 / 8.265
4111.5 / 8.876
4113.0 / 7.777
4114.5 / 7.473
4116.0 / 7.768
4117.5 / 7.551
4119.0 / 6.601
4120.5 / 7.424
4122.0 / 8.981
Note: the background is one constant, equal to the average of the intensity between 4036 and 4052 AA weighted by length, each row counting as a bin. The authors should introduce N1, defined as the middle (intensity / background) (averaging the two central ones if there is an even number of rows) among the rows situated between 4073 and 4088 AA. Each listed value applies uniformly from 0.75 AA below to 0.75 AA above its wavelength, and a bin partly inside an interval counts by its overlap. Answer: 1.05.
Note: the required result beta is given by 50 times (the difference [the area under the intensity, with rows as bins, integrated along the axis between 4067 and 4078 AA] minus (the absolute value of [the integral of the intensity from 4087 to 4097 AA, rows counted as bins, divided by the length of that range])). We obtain 3446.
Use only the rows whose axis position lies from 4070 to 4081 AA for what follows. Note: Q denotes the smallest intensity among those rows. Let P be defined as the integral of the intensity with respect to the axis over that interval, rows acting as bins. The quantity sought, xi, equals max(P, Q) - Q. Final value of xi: 71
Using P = 77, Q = 5.888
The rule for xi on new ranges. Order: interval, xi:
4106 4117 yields 79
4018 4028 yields 65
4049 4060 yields 71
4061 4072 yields 71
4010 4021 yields 74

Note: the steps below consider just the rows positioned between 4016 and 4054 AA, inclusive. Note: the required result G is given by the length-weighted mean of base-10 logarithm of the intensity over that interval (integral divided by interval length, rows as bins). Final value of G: 0.853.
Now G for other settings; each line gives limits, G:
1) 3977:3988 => 0.817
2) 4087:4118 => 0.866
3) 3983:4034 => 0.843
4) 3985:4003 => 0.826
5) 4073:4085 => 0.838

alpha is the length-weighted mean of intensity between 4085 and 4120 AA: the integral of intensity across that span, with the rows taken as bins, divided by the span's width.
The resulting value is 7.39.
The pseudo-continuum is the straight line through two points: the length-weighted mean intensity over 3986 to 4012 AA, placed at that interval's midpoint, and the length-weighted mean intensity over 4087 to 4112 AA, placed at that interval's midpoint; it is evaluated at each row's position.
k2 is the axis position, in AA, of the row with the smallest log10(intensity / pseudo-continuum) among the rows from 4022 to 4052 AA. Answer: 4042.5 AA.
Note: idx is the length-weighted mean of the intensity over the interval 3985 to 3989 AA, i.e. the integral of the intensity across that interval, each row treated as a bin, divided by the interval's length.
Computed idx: 7.0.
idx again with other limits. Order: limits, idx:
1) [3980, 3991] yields 6.7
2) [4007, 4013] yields 7.3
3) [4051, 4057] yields 6.8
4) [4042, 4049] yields 6.9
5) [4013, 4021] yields 7.3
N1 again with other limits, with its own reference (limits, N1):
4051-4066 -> 0.97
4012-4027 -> 1.03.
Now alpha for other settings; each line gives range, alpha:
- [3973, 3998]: 6.51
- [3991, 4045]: 7.04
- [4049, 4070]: 6.95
